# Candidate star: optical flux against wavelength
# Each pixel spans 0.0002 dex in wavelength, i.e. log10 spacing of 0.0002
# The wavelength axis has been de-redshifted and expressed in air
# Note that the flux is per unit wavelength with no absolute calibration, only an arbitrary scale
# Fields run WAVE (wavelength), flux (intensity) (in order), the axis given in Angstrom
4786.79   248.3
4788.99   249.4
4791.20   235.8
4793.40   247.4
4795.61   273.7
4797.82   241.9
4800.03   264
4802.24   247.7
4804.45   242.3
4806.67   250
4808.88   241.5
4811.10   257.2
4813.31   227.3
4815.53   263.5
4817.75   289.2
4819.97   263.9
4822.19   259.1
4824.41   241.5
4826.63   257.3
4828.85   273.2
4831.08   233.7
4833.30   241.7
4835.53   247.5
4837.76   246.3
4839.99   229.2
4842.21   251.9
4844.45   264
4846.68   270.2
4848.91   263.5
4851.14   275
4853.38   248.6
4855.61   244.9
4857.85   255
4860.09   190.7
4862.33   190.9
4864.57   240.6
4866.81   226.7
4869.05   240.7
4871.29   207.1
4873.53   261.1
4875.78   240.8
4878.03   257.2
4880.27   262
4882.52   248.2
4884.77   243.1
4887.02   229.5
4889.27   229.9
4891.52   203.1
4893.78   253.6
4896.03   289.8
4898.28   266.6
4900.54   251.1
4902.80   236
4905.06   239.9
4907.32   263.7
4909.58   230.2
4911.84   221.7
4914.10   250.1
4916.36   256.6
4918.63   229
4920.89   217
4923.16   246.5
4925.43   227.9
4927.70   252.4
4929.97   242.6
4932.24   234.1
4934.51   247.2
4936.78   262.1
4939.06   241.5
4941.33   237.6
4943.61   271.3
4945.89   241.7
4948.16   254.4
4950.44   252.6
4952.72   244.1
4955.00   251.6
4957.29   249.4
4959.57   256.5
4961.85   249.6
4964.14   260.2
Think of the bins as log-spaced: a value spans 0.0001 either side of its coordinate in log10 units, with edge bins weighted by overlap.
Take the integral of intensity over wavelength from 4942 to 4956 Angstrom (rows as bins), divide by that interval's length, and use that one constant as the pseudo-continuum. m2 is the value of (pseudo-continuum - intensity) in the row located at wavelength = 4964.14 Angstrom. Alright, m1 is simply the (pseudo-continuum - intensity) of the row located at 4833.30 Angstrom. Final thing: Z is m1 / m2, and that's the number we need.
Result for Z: -1.3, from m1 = 10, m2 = -8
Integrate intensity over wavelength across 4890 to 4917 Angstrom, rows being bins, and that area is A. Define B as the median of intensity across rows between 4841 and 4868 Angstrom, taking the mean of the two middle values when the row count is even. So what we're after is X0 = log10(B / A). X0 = -1.42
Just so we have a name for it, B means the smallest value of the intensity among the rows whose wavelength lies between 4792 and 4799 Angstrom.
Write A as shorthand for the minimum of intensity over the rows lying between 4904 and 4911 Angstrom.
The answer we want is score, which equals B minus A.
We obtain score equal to 12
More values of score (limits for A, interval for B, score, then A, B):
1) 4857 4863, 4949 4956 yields 53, 190.7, 244.1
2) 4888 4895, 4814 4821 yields 60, 203.1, 263.5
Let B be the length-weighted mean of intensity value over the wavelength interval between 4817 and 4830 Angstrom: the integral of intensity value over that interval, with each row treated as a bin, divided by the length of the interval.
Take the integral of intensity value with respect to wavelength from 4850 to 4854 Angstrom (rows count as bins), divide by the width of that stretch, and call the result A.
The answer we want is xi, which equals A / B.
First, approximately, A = 263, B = 263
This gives 1.000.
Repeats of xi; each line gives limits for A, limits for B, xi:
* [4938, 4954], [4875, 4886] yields 0.995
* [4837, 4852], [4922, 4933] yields 1.068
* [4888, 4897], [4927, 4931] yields 0.984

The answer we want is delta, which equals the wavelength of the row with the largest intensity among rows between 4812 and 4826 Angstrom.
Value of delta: 4817.75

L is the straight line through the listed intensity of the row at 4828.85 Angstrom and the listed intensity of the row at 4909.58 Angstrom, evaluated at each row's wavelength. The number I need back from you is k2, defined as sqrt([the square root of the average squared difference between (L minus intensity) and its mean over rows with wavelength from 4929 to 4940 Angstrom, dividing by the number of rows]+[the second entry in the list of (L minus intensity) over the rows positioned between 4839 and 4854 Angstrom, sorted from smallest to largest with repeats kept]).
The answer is 2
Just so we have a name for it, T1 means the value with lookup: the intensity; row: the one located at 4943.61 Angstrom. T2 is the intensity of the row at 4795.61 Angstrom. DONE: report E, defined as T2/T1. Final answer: 1.01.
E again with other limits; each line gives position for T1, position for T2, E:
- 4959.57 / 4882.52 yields 0.97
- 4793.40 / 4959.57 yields 1.04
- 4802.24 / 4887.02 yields 0.93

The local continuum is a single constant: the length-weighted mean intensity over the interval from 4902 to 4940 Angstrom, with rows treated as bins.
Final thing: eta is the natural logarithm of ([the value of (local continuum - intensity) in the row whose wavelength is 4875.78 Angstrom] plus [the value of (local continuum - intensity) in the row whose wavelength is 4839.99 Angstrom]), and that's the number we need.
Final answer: 2.5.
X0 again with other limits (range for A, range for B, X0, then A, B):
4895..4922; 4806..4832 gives -1.41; 6638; 257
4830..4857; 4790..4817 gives -1.44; 6789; 248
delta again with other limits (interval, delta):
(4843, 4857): 4851.14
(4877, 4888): 4880.27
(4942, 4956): 4943.61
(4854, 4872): 4857.85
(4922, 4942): 4936.78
